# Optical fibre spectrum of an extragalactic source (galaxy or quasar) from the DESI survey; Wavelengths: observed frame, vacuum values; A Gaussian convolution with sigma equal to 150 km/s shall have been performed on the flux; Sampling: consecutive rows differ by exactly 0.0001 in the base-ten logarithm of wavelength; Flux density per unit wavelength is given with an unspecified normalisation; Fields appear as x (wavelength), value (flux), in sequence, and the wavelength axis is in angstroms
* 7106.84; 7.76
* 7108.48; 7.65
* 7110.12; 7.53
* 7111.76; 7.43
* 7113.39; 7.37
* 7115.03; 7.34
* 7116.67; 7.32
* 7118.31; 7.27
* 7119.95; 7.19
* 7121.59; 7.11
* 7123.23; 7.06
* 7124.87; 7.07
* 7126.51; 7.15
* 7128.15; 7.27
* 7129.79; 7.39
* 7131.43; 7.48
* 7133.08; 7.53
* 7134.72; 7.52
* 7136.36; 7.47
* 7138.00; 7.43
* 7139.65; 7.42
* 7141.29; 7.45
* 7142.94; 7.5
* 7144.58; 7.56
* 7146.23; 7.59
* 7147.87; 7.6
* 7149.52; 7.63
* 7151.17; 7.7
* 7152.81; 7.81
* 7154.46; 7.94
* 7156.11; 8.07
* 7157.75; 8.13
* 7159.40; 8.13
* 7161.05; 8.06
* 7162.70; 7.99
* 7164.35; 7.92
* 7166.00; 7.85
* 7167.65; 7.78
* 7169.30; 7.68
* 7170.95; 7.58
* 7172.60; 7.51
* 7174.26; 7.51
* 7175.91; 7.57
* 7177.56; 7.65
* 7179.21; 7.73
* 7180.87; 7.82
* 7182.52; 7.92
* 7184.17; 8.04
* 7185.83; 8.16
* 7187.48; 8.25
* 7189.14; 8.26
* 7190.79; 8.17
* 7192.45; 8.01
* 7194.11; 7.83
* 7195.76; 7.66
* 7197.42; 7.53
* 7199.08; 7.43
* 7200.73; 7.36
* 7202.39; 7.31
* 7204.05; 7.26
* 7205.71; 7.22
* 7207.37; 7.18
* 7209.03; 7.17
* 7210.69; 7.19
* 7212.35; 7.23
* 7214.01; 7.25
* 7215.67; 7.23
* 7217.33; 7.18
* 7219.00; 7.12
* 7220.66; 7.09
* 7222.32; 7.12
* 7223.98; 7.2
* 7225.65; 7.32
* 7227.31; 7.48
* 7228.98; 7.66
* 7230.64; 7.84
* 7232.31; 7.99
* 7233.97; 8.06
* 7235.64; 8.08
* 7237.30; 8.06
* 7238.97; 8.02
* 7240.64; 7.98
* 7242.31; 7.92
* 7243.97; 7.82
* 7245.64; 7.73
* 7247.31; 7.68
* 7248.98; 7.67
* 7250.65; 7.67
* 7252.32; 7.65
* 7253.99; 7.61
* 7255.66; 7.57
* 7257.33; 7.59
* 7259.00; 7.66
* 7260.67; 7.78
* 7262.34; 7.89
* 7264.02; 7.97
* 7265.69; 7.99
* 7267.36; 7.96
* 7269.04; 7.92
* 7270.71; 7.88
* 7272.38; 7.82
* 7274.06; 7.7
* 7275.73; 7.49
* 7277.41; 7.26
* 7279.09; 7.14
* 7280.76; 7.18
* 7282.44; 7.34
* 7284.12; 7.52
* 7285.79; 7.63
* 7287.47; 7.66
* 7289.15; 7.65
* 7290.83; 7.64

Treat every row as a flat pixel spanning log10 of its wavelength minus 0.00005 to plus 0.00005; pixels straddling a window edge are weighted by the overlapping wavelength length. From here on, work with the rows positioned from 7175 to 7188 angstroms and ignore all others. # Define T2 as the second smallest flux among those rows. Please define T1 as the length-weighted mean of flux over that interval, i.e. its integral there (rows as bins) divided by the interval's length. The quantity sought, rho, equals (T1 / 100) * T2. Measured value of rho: 0.60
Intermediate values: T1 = 7.89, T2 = 7.65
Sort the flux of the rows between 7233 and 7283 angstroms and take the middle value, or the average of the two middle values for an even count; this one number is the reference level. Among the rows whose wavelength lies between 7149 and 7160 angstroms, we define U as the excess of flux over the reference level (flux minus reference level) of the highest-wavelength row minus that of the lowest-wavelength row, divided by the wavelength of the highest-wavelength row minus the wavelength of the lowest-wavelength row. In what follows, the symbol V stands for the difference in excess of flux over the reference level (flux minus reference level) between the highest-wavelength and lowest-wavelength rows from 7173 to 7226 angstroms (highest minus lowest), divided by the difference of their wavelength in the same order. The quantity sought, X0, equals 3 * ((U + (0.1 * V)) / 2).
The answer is 0.08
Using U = 0.05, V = -0.004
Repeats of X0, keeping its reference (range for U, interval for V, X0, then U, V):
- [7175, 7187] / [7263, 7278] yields 0.08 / 0.06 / -0.053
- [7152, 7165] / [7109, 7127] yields 0.01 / 0.01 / -0.023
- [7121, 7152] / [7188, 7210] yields 0.02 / 0.02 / -0.055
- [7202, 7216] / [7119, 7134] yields -0.01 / -0.01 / 0.026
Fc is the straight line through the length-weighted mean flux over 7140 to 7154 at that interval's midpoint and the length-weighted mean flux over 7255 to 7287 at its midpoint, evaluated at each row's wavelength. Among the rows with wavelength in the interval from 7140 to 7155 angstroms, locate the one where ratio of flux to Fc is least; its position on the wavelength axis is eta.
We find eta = 7141.29 angstroms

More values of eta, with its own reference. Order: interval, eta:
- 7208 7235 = 7220.66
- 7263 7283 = 7279.09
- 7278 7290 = 7279.09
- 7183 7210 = 7209.03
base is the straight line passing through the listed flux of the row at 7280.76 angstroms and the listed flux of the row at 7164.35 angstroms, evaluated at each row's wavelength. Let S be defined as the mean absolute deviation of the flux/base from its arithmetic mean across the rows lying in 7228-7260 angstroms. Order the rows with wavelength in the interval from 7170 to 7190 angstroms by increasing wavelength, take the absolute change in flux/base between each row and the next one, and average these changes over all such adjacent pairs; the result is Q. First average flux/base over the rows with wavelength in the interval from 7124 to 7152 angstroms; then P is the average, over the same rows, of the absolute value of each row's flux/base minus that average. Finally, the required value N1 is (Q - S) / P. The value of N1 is 0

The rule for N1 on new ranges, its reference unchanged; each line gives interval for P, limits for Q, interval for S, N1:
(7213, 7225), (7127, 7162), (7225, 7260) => -2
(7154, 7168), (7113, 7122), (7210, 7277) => -3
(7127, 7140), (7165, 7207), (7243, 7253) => 1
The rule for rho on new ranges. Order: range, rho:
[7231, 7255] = 0.60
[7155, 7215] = 0.55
